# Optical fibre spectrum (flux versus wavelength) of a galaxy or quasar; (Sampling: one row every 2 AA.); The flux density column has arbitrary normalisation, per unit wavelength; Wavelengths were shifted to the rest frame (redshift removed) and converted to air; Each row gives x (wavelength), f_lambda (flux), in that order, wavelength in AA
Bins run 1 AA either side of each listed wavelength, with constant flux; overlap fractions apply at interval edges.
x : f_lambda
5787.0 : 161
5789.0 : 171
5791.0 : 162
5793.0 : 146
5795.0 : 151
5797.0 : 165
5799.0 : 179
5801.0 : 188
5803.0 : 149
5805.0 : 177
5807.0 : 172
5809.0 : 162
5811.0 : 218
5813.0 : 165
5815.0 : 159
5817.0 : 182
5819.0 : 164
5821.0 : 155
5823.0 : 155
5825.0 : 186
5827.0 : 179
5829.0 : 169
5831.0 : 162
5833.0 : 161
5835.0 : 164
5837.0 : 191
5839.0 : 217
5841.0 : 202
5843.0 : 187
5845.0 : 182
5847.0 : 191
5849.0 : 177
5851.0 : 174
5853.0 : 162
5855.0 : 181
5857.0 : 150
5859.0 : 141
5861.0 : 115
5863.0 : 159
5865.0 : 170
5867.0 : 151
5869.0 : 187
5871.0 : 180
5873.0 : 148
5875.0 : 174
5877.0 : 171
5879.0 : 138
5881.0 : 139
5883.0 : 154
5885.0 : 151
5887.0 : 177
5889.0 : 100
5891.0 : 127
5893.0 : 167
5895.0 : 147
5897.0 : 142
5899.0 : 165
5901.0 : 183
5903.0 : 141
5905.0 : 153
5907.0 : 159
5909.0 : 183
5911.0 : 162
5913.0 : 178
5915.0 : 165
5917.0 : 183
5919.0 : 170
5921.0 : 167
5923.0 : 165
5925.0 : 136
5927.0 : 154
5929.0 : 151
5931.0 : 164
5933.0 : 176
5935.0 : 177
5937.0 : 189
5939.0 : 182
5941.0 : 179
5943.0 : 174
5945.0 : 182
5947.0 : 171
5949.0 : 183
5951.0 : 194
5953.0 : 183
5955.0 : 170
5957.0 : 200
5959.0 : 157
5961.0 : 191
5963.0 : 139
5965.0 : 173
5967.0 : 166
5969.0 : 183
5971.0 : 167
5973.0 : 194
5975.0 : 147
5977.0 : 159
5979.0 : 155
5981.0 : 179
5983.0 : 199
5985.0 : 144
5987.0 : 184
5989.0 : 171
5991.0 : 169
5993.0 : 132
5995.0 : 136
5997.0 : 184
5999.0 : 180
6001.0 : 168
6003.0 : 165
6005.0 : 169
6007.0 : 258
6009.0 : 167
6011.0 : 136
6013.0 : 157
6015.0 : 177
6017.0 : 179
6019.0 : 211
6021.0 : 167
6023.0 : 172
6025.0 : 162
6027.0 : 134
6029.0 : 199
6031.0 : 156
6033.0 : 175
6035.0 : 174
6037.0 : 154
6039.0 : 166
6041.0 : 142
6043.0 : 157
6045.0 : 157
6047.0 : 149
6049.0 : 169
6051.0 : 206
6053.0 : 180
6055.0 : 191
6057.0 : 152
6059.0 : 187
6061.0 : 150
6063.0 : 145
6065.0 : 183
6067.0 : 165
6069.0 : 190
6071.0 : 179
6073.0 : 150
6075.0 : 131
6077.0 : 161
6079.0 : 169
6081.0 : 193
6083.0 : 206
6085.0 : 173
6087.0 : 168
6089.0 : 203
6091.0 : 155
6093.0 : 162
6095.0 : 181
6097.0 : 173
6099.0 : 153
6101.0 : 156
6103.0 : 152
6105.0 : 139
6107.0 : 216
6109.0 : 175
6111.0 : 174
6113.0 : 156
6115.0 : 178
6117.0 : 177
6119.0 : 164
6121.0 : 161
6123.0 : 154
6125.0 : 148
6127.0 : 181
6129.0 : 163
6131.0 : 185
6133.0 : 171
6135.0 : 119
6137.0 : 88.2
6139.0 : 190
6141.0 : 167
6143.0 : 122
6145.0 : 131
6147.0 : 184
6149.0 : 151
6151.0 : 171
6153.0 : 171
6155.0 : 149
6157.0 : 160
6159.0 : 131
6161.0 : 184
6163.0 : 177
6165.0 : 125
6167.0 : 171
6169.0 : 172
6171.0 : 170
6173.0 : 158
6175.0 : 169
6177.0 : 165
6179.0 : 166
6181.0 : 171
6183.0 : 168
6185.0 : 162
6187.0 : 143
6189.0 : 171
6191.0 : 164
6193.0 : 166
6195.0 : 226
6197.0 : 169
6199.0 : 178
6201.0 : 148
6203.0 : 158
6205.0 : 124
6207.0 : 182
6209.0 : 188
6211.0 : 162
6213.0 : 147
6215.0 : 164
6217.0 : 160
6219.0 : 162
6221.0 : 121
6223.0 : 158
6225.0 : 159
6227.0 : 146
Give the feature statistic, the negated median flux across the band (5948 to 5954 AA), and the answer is -183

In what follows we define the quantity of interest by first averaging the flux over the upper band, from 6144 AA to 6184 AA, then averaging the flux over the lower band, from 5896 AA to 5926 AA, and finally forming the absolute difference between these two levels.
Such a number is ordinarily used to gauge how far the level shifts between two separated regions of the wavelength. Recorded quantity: 1.3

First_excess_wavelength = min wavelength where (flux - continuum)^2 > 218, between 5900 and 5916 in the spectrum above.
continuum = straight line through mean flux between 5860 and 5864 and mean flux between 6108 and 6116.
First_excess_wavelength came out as 5901.0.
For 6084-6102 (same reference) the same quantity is 6089.0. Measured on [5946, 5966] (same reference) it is 5947.0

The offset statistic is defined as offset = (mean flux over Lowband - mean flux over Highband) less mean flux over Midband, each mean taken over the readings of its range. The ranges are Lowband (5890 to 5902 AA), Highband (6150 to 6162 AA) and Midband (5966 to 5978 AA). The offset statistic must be -175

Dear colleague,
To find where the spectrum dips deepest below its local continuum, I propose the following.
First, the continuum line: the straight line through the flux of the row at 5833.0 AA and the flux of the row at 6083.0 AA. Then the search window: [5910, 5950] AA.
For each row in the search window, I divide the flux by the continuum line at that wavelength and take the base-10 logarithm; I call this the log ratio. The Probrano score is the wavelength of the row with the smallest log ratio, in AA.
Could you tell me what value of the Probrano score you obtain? 5925.0 AA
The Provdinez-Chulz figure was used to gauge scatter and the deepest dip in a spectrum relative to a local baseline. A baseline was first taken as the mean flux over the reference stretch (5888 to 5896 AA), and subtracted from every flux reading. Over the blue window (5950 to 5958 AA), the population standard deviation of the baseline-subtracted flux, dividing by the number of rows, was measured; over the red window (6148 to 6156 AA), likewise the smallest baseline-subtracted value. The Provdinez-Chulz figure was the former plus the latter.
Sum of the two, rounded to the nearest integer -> 25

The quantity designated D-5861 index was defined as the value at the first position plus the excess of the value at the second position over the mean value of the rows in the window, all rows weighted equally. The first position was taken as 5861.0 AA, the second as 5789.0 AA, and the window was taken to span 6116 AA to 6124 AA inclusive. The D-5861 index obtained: 122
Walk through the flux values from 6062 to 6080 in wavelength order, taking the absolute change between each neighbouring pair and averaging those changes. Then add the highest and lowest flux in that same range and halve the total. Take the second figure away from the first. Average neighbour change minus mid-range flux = -138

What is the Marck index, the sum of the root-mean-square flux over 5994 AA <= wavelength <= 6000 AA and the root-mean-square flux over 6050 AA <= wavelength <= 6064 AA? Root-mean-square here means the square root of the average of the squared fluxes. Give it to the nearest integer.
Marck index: 342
